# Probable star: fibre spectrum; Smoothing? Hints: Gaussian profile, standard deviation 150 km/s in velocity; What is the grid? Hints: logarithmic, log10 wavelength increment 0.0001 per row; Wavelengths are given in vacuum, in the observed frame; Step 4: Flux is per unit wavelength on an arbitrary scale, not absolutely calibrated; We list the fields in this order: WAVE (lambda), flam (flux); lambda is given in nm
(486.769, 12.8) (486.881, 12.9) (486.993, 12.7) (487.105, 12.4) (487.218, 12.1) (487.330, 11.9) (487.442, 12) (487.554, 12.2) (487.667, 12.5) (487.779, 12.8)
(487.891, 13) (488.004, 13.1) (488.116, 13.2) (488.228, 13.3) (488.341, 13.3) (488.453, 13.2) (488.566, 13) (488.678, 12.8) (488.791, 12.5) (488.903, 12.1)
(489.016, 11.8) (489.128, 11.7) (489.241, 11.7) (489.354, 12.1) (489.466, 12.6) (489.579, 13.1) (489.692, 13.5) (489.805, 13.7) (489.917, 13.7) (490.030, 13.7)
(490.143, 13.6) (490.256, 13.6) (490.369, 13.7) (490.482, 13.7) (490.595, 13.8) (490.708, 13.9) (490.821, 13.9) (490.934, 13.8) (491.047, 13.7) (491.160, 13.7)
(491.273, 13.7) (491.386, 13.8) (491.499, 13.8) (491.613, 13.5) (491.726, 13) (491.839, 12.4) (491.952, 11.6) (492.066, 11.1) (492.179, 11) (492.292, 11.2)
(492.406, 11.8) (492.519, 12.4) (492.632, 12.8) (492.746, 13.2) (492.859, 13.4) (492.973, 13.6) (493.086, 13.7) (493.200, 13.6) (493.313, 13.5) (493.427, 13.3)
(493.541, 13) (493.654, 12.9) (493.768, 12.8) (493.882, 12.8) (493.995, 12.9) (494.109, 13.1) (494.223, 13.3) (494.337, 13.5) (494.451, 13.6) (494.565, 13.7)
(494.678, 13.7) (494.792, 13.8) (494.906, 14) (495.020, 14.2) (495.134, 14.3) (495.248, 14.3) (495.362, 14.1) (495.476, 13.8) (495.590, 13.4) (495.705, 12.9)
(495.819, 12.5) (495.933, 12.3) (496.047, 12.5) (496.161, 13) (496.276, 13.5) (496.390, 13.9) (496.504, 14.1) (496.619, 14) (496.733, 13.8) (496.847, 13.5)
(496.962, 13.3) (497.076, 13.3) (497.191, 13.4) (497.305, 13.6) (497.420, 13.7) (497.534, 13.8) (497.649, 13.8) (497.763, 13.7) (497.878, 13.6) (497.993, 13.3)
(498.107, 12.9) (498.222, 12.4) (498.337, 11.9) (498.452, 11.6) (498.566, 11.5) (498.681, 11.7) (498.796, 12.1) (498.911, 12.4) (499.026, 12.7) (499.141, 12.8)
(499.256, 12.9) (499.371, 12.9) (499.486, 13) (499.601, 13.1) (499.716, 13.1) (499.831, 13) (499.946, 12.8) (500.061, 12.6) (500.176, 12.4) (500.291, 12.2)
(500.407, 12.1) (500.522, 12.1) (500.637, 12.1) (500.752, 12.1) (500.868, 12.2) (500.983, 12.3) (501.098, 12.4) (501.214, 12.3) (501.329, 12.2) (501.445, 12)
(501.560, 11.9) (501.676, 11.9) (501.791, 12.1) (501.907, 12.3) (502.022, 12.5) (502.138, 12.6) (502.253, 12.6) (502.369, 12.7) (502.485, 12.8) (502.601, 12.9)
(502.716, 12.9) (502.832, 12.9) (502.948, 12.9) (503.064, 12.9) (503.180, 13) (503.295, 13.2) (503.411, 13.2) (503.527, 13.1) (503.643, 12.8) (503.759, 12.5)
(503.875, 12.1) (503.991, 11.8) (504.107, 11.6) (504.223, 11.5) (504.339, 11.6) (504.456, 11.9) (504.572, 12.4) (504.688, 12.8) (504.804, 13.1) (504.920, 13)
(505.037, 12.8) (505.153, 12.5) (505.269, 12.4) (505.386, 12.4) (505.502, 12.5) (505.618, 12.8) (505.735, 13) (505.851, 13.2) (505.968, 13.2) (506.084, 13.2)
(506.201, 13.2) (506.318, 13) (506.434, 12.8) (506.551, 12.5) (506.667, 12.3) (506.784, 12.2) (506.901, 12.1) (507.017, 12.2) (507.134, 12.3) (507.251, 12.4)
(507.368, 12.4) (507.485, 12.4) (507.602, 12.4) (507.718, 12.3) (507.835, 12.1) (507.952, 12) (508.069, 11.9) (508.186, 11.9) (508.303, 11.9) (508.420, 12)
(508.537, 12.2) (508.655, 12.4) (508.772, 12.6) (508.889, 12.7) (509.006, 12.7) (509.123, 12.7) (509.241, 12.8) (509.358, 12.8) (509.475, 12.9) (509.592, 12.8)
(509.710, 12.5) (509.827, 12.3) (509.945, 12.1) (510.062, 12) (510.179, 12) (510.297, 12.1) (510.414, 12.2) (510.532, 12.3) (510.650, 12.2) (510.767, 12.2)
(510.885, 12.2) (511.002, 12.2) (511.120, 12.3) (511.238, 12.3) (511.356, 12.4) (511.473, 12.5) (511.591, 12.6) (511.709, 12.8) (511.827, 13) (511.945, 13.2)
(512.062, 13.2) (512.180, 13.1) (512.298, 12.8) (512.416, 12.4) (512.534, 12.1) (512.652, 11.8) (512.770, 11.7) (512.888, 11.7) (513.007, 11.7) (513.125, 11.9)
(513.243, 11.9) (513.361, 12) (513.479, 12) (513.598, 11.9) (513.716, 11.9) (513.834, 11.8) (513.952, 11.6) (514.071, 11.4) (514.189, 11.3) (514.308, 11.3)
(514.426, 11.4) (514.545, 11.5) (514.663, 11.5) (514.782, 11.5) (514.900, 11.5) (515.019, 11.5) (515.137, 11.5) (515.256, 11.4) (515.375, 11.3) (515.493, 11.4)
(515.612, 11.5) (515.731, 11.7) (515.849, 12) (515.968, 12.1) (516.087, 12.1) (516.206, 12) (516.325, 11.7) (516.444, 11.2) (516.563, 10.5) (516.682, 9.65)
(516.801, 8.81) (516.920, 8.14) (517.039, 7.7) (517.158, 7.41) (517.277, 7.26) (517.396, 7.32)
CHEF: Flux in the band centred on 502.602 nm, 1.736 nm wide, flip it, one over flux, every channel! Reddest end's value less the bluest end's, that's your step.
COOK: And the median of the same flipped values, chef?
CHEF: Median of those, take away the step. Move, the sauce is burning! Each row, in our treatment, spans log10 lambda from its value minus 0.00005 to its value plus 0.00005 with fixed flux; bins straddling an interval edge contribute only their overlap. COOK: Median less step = 0.084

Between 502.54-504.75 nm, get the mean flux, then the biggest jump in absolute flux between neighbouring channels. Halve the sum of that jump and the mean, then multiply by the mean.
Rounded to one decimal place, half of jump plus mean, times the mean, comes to 81.6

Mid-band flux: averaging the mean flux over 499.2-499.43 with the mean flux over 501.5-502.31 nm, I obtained 12.6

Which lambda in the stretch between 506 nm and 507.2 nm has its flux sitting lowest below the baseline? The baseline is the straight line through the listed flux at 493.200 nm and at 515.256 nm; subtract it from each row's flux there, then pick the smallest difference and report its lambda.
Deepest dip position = 506.901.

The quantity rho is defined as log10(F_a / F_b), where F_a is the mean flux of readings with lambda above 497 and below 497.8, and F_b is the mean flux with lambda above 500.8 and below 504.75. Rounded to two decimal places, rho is 0.04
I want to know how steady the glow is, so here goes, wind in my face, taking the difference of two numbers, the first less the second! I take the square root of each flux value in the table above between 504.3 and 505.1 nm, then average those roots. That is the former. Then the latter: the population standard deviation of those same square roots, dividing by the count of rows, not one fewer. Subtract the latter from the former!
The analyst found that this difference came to 3.46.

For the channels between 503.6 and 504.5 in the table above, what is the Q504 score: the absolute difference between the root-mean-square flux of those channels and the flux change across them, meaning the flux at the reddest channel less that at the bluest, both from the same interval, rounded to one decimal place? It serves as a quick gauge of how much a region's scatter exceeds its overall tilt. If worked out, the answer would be 12.9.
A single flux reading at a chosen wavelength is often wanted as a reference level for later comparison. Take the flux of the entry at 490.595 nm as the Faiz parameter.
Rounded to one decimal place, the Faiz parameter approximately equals 13.8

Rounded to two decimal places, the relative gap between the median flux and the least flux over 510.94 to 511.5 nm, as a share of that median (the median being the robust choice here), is 0.01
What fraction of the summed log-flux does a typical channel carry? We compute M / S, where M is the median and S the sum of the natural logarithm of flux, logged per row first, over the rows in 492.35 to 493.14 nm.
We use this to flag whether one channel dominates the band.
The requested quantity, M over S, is 0.144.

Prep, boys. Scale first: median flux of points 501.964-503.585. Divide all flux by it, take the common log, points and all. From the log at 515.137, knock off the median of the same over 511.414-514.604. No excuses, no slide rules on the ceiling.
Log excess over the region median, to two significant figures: -0.015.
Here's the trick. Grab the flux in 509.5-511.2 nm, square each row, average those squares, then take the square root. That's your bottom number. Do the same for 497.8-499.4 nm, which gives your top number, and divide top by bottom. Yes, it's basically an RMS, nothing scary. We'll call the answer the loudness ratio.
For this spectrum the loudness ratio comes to 1.02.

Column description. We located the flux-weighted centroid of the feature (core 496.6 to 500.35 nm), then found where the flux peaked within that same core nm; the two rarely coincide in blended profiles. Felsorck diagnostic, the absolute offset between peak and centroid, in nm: 1.80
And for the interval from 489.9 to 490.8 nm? 0.39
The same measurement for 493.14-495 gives 0.85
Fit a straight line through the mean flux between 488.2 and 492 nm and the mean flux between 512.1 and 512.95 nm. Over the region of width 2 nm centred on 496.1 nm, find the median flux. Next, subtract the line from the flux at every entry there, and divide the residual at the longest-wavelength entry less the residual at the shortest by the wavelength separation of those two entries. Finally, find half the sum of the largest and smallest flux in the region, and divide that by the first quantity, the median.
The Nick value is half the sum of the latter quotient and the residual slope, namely 0.3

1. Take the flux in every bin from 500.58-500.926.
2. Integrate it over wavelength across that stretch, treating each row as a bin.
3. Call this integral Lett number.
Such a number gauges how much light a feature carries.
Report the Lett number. 4.20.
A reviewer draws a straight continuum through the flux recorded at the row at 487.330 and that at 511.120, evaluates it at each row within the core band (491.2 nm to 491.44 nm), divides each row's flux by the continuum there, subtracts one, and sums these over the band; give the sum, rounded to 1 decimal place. 0.3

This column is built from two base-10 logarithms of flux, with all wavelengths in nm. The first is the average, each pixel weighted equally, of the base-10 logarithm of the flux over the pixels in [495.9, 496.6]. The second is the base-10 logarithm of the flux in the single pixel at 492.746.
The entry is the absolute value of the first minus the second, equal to 0.00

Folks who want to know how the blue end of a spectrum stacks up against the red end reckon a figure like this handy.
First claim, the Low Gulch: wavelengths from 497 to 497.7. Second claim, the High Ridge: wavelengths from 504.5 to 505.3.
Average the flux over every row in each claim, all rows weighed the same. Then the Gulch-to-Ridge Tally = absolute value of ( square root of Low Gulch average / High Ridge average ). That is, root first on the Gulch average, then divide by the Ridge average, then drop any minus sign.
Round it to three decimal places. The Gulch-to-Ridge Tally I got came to 0.290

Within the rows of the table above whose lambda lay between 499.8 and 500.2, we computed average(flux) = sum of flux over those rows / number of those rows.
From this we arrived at 12.7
